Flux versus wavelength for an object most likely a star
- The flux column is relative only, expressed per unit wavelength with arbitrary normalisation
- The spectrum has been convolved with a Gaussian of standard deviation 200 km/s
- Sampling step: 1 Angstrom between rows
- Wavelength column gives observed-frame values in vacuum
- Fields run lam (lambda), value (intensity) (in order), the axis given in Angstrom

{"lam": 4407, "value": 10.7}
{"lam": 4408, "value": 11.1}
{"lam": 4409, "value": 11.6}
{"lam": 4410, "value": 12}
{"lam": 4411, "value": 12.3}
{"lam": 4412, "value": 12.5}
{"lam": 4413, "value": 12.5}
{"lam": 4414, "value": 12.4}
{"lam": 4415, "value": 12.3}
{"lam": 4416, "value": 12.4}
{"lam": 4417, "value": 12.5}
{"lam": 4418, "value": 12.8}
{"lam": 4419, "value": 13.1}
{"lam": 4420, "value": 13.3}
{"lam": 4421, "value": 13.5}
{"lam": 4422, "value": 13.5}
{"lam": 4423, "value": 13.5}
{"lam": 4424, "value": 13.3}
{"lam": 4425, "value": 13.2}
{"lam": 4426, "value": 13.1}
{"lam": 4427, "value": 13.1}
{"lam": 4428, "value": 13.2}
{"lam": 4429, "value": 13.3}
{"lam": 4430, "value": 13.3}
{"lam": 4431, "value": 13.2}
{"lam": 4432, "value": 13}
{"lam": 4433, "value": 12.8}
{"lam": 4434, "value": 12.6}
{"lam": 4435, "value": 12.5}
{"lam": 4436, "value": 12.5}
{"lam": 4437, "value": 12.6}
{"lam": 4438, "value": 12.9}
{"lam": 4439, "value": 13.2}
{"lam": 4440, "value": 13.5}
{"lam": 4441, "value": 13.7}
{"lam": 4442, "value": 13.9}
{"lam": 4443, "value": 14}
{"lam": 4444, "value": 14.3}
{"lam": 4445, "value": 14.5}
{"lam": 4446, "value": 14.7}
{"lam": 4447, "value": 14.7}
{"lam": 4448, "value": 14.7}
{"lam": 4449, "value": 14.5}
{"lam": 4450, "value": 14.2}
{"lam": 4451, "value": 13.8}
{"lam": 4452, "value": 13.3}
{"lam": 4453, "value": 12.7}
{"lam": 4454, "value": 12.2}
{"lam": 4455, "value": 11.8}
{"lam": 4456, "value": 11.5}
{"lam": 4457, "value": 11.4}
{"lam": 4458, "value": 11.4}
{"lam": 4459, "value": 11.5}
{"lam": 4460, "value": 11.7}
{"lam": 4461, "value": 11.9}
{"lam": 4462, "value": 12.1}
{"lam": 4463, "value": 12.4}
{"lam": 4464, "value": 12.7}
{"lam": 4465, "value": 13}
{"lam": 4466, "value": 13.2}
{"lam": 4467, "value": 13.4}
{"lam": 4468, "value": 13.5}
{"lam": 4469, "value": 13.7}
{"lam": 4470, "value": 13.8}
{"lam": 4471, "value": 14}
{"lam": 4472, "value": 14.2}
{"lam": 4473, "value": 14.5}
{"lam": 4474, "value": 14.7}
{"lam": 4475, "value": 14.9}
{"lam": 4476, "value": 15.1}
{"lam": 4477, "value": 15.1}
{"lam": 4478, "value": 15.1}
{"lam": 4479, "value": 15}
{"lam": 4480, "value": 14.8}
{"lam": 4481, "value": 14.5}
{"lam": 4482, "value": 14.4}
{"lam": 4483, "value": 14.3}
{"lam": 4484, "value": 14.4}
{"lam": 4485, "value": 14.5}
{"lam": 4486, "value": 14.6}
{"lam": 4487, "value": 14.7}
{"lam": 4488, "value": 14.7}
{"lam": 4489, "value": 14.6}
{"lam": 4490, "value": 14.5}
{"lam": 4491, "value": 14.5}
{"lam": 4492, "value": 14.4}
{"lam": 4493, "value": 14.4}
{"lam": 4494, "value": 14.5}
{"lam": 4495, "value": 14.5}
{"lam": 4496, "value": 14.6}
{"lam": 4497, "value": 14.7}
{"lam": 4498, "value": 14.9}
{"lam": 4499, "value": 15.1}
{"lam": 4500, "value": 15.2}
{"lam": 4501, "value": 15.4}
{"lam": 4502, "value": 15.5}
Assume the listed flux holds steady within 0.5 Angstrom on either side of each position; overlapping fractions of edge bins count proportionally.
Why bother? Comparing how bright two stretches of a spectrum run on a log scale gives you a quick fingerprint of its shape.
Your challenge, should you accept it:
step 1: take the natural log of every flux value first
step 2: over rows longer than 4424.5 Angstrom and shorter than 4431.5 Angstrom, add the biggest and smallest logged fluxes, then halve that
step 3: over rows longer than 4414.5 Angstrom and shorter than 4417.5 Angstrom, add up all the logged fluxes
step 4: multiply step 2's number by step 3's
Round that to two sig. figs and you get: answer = 19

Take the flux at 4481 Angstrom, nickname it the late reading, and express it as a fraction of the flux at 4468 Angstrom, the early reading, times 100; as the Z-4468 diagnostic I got 107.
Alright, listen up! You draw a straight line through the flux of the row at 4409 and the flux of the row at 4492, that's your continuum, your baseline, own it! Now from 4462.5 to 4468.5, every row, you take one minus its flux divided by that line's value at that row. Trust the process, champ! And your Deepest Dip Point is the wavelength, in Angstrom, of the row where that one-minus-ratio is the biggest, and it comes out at 4463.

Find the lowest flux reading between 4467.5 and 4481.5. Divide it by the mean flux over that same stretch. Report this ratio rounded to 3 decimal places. 0.931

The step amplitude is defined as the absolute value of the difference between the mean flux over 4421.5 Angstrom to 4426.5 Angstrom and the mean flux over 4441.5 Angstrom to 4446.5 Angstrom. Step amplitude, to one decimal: 1.0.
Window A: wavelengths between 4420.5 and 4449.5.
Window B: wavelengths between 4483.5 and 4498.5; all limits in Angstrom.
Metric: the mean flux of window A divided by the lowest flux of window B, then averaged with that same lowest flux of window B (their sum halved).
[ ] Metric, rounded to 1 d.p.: 7.7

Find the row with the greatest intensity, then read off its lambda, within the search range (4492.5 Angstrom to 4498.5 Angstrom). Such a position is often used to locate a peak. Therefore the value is 4498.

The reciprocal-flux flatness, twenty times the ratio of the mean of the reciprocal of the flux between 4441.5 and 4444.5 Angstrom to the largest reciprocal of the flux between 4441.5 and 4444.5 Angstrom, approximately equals 19.8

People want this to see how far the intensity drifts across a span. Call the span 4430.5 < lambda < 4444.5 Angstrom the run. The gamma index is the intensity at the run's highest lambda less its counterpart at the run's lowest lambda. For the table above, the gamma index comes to 1.1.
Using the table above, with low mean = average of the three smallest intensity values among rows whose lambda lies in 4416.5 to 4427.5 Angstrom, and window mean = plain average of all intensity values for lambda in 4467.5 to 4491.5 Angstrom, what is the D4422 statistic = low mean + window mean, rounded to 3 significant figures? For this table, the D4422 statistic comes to 27.3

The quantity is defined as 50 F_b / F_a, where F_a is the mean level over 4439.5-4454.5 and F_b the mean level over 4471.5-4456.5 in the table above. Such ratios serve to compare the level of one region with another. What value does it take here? 45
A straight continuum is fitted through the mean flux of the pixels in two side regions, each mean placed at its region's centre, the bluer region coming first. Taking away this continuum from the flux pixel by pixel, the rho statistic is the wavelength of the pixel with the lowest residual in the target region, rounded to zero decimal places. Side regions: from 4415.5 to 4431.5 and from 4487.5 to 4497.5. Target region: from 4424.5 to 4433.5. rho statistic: 4433 Angstrom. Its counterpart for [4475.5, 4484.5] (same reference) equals 4483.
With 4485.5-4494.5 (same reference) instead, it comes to 4493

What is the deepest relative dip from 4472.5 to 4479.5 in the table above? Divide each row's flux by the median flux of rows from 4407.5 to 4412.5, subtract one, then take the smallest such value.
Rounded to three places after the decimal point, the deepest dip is 0.208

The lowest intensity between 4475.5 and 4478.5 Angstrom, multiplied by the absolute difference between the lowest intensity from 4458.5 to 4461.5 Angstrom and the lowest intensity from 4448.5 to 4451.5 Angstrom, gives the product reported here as 35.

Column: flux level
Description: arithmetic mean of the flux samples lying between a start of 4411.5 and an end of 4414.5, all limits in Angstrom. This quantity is 12.5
